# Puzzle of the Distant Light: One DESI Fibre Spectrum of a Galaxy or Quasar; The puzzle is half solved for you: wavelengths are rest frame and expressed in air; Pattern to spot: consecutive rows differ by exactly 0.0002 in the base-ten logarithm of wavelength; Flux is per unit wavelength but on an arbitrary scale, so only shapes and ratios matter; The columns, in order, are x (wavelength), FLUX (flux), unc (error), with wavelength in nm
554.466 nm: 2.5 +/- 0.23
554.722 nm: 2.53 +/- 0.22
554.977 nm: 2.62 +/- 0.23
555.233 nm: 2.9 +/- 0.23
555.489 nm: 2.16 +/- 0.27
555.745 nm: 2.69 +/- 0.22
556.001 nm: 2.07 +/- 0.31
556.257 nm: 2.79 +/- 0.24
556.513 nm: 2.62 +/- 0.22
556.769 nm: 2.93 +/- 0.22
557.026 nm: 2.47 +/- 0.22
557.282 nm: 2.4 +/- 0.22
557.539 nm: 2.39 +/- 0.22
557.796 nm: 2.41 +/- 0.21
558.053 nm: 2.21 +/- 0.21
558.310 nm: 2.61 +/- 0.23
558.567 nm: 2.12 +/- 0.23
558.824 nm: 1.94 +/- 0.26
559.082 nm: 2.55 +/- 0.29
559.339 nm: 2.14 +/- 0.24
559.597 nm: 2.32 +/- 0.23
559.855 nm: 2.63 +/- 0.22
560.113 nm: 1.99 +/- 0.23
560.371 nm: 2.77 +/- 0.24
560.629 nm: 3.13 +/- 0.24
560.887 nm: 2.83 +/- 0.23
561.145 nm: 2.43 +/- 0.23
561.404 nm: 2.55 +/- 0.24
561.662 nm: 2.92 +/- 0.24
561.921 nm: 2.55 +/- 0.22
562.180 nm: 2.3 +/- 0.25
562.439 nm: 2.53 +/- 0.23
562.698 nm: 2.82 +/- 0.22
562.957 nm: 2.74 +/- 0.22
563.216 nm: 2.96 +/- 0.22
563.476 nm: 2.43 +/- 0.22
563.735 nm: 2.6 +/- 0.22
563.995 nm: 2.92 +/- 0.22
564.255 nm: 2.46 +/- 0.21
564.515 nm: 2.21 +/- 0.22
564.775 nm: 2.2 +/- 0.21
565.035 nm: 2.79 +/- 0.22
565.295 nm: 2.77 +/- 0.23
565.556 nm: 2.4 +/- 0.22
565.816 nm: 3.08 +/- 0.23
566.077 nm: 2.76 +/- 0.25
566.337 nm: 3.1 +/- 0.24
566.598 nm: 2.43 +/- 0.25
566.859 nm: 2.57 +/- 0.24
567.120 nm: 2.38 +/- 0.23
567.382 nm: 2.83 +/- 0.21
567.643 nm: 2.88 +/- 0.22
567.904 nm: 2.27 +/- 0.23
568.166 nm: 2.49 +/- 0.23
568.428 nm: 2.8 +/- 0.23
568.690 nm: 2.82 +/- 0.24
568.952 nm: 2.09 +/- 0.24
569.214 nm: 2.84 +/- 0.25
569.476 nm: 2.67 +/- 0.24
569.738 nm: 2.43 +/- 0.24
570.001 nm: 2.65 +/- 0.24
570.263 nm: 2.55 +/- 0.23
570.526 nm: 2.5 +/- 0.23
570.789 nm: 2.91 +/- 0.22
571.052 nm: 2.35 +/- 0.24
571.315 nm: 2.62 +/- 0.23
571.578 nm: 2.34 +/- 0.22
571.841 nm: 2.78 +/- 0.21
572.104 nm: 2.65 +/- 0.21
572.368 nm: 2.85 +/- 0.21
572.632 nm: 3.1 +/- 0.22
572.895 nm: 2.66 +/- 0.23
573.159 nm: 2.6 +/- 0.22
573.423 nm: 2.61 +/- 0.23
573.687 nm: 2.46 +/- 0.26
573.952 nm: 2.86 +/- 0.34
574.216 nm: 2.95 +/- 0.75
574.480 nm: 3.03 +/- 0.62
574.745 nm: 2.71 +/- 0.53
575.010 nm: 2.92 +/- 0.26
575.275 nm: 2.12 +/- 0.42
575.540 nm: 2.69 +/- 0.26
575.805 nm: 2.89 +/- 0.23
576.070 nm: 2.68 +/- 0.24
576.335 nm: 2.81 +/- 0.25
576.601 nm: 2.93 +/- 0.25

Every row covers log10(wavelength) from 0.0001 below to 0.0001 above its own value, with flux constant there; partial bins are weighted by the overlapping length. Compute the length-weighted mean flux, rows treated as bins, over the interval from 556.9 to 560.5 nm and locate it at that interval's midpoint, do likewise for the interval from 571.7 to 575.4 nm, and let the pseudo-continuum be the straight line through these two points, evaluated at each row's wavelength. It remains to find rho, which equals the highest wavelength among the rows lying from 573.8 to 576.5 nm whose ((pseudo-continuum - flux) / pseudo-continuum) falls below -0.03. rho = 575.805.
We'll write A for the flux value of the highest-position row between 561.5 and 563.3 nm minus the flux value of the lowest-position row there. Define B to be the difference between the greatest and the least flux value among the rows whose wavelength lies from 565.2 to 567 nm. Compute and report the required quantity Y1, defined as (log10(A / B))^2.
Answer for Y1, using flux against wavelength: 1.5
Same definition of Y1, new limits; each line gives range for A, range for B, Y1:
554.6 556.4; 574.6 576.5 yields 0.2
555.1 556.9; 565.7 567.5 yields 1.9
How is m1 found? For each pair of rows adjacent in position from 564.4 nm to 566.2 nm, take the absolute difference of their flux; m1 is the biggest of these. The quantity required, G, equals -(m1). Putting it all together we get -0.7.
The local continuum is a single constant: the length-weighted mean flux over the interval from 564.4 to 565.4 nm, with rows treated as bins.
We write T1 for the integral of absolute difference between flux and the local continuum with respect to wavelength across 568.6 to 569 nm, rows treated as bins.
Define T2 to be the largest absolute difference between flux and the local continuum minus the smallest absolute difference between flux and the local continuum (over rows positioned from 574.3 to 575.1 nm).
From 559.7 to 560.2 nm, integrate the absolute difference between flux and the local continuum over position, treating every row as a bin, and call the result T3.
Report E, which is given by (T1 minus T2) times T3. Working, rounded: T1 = 0.14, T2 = 0.320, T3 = 0.15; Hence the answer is -0.026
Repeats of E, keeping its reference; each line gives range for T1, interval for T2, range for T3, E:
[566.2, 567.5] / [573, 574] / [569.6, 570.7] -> -0.003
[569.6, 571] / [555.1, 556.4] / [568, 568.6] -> -0.002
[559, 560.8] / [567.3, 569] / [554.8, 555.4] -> 0.025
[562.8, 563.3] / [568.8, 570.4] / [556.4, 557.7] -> -0.034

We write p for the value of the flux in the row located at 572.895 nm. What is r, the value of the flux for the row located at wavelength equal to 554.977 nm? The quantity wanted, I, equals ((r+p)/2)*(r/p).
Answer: 2.6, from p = 2.66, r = 2.62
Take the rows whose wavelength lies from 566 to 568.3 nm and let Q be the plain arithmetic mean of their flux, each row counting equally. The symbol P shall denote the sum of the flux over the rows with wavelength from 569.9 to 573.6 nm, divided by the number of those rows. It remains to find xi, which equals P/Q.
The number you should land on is 1.01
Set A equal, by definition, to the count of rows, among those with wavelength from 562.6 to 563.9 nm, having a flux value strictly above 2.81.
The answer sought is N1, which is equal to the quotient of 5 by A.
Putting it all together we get 2.5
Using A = 2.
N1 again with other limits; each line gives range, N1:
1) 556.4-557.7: 5.0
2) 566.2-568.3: 1.7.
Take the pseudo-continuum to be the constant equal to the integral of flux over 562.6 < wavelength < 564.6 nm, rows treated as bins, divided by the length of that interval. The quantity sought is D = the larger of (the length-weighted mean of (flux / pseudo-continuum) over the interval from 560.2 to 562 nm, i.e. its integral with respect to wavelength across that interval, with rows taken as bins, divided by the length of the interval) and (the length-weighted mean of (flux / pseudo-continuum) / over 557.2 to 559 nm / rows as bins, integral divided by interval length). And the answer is 1.03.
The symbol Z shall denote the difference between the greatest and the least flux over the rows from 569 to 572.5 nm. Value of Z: 0.57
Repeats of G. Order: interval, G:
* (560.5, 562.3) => -0.4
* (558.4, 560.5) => -0.8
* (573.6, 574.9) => -0.4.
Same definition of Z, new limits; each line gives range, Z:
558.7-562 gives 1.19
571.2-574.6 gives 0.76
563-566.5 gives 0.90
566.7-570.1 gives 0.79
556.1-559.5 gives 0.99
